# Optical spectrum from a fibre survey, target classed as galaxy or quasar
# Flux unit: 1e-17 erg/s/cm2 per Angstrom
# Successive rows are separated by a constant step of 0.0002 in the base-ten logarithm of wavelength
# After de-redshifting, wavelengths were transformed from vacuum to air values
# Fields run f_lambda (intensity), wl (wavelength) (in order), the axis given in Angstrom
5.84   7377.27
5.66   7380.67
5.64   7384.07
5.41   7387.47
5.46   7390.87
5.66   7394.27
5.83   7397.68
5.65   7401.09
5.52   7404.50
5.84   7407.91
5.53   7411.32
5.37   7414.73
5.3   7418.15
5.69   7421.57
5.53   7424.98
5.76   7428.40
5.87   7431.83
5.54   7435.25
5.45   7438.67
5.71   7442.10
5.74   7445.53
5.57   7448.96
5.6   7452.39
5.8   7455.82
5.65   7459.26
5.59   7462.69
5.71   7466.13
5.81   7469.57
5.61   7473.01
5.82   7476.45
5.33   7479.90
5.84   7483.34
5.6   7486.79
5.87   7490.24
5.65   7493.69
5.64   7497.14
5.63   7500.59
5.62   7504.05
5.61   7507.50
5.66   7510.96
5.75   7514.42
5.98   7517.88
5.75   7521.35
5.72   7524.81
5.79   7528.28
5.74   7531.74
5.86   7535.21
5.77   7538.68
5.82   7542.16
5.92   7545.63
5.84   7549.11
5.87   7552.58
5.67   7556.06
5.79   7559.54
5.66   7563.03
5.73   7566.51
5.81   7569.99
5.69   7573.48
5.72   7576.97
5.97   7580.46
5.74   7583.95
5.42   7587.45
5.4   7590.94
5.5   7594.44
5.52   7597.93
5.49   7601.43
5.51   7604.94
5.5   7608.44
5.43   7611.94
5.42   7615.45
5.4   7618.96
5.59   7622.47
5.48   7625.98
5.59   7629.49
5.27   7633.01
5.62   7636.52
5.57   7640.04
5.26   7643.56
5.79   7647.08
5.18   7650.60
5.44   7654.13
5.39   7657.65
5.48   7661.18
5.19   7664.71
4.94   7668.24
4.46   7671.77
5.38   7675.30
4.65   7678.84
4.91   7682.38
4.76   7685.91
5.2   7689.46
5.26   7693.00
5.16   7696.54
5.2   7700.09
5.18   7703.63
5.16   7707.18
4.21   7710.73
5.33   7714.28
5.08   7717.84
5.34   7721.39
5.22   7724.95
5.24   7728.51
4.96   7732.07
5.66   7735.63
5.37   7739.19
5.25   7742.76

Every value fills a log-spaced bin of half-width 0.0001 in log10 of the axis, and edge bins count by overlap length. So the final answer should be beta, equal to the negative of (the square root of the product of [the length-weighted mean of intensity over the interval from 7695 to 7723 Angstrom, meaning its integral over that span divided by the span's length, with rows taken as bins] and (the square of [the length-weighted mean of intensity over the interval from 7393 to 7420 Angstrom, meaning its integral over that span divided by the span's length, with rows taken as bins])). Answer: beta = -12.6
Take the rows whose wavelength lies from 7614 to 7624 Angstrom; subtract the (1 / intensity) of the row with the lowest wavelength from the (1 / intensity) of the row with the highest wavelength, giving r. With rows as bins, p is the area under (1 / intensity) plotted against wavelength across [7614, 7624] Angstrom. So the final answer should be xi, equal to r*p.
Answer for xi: -0.010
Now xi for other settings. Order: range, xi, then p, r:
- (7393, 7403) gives 0.001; 1.75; 0.000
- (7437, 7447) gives -0.016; 1.78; -0.009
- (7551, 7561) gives 0.004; 1.73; 0.002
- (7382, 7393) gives 0.012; 2.00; 0.006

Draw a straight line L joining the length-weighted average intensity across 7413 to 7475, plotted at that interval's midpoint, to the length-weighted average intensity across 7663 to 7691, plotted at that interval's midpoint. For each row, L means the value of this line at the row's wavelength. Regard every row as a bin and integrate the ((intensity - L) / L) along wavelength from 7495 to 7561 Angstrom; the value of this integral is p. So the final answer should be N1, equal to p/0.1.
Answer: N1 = 47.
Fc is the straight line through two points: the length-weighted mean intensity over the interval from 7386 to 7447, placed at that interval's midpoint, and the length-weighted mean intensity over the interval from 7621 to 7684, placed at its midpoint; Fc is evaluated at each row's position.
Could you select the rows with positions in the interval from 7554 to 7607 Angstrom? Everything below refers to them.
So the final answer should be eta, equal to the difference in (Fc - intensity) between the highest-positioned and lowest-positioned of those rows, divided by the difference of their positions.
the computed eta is 0.002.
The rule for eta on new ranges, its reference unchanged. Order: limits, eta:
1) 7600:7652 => 0.005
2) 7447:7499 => -0.003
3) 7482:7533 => 0.001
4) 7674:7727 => 0.002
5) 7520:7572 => -0.003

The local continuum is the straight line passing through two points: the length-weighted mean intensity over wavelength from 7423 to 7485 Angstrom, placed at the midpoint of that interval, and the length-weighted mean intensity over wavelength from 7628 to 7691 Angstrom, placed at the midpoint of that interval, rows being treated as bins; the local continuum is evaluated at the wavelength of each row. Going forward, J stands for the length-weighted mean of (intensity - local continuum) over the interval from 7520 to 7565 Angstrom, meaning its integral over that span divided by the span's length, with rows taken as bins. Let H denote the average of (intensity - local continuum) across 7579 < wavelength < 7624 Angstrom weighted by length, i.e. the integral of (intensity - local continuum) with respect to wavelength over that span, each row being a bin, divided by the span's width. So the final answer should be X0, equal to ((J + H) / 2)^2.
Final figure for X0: 0.060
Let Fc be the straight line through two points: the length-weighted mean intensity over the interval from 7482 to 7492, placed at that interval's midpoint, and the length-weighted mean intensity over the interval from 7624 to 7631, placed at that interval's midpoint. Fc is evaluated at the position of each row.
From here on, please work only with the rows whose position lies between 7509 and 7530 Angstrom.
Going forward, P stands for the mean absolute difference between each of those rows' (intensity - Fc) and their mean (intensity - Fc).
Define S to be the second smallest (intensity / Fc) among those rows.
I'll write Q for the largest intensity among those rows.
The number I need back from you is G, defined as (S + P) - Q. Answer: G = -4.90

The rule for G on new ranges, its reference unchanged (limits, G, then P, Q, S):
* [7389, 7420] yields -4.78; 0.15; 5.84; 0.91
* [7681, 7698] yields -4.17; 0.19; 5.26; 0.90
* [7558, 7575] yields -4.75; 0.05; 5.81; 1.01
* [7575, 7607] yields -4.86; 0.14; 5.97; 0.97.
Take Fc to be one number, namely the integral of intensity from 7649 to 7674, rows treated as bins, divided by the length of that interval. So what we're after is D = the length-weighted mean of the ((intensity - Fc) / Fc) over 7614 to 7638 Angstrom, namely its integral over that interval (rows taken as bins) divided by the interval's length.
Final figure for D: 0.062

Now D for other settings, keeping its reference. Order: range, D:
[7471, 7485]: 0.096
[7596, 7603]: 0.067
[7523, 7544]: 0.121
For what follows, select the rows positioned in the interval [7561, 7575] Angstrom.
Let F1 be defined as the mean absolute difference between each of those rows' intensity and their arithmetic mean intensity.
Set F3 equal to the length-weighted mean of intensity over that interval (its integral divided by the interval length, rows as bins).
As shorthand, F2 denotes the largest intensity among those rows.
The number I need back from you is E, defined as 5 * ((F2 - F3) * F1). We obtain 0.02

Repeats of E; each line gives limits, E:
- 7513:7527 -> 0.08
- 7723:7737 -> 0.39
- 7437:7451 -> 0.07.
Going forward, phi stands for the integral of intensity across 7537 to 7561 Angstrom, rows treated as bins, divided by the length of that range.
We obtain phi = 5.8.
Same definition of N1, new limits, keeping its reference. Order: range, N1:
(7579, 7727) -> 86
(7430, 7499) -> 13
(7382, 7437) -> -13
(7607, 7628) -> 15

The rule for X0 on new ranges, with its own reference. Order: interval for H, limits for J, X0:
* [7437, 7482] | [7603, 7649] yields 0.009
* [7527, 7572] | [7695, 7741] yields 0.039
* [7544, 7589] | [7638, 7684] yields 0.025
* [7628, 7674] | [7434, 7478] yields 0.002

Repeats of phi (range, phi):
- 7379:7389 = 5.6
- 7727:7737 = 5.3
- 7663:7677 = 5.0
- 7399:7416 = 5.6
